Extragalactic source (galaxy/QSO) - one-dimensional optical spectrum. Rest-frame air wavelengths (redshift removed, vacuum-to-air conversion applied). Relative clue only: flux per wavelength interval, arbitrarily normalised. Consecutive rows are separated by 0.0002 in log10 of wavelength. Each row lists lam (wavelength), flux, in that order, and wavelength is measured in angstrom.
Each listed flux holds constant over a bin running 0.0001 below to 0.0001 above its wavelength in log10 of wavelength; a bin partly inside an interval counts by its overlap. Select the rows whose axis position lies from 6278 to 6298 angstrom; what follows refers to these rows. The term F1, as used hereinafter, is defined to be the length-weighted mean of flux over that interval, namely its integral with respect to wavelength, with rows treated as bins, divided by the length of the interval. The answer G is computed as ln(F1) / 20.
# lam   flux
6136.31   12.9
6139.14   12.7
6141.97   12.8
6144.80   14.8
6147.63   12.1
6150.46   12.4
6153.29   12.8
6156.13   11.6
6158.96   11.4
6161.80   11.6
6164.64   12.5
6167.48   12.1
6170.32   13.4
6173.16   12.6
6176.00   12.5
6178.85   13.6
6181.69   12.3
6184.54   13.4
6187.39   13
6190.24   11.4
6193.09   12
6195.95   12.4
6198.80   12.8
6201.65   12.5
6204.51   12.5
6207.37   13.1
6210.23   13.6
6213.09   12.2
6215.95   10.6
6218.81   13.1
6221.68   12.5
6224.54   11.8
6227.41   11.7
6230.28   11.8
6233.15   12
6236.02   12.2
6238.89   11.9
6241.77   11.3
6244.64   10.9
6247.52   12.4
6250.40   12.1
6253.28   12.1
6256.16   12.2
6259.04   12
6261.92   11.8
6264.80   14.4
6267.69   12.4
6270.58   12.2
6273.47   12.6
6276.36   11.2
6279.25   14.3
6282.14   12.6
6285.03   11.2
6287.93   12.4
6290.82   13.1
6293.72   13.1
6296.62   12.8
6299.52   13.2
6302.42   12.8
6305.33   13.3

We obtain 0.127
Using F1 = 12.8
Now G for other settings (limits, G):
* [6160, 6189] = 0.127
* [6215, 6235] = 0.124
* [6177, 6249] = 0.125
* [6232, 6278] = 0.125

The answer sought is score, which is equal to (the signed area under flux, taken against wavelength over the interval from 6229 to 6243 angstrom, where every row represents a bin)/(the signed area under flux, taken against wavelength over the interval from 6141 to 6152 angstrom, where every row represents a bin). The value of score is 1.2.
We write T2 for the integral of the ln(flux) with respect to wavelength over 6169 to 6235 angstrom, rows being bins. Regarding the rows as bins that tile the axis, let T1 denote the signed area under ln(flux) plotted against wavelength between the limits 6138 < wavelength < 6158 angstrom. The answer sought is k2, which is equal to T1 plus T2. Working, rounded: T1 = 51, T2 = 166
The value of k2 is 217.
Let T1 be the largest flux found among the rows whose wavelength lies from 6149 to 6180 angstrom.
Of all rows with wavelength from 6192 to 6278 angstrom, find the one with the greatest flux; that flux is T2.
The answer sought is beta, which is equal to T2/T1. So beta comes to 1.06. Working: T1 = 13.6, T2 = 14.4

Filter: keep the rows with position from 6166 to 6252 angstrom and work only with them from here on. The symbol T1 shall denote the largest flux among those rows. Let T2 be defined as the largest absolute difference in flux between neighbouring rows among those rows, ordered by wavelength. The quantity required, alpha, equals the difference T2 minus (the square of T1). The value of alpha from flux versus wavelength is -182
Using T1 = 13.6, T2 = 2.5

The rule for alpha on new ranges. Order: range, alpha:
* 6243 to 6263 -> -152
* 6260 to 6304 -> -204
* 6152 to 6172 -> -178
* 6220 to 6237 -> -156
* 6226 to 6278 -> -205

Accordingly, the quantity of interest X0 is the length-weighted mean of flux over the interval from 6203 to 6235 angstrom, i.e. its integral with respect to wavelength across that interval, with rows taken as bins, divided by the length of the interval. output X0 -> 12.3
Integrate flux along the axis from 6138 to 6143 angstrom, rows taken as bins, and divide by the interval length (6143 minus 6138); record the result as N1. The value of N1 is 12.7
